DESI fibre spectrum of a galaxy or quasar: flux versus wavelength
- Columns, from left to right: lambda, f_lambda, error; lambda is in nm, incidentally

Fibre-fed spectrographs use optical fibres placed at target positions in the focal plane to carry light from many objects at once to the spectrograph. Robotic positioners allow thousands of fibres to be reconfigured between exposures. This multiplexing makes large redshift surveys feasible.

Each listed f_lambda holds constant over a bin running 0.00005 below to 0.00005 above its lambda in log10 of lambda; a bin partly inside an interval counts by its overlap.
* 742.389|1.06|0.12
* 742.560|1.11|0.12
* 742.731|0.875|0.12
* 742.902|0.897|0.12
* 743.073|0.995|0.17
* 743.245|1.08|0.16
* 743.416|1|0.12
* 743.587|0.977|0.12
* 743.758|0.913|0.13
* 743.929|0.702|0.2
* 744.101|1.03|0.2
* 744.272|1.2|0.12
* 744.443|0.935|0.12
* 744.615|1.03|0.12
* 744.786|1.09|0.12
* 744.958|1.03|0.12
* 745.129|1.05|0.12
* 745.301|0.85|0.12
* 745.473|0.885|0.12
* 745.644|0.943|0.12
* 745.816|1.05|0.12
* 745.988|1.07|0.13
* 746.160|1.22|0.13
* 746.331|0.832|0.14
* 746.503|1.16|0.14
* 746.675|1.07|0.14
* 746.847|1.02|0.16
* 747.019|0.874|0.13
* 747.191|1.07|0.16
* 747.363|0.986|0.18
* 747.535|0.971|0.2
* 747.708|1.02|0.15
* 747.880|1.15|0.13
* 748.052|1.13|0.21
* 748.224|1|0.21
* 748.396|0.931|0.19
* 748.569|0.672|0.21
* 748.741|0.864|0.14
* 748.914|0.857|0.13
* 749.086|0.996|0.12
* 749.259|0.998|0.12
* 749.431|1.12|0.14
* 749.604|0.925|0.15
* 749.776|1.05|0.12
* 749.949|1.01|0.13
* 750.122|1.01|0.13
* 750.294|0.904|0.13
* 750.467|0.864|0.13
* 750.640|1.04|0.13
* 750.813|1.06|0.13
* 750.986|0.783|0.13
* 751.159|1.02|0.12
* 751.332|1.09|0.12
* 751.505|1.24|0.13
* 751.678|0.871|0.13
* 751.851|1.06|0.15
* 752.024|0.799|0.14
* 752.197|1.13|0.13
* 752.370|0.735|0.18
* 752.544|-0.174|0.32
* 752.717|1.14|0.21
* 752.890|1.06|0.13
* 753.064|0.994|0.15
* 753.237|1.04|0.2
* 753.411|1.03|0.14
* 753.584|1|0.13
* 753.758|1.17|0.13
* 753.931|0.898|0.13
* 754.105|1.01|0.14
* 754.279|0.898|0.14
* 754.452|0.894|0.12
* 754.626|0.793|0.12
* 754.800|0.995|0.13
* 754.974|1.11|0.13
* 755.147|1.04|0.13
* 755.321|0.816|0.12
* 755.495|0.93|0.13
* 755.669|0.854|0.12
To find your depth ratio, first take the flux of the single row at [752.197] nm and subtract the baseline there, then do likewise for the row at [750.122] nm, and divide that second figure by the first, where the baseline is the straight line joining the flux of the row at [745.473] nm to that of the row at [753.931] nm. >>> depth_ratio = 0.50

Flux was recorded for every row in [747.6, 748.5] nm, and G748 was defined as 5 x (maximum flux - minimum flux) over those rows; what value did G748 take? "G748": 1.1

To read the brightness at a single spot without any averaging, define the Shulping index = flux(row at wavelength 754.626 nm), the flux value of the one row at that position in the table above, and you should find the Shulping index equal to 0.793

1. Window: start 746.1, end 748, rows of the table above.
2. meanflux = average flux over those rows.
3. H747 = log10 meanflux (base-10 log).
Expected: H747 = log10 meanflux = 0.014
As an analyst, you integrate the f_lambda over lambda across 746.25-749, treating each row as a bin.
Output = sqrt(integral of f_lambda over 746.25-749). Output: 1.64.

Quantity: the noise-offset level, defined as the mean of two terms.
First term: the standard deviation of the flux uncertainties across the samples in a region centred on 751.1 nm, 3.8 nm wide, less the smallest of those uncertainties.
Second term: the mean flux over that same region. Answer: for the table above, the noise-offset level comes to 0.433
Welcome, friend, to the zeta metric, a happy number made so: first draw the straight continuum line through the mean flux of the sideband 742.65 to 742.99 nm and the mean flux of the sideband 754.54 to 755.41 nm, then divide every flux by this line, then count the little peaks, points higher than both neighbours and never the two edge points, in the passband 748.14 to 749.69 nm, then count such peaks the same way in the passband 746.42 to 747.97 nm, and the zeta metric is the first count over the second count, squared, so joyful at 4.0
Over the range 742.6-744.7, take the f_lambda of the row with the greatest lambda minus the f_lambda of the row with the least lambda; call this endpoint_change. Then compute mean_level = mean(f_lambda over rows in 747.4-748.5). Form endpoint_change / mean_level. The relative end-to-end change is 0.15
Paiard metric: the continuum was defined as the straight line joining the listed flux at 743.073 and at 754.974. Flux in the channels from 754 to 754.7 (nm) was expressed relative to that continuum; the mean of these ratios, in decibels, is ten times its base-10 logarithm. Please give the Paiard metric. -0.89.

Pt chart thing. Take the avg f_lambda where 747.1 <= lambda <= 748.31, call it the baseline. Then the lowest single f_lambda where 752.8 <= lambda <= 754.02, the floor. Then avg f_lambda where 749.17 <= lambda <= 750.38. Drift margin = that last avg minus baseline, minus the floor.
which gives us -0.94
